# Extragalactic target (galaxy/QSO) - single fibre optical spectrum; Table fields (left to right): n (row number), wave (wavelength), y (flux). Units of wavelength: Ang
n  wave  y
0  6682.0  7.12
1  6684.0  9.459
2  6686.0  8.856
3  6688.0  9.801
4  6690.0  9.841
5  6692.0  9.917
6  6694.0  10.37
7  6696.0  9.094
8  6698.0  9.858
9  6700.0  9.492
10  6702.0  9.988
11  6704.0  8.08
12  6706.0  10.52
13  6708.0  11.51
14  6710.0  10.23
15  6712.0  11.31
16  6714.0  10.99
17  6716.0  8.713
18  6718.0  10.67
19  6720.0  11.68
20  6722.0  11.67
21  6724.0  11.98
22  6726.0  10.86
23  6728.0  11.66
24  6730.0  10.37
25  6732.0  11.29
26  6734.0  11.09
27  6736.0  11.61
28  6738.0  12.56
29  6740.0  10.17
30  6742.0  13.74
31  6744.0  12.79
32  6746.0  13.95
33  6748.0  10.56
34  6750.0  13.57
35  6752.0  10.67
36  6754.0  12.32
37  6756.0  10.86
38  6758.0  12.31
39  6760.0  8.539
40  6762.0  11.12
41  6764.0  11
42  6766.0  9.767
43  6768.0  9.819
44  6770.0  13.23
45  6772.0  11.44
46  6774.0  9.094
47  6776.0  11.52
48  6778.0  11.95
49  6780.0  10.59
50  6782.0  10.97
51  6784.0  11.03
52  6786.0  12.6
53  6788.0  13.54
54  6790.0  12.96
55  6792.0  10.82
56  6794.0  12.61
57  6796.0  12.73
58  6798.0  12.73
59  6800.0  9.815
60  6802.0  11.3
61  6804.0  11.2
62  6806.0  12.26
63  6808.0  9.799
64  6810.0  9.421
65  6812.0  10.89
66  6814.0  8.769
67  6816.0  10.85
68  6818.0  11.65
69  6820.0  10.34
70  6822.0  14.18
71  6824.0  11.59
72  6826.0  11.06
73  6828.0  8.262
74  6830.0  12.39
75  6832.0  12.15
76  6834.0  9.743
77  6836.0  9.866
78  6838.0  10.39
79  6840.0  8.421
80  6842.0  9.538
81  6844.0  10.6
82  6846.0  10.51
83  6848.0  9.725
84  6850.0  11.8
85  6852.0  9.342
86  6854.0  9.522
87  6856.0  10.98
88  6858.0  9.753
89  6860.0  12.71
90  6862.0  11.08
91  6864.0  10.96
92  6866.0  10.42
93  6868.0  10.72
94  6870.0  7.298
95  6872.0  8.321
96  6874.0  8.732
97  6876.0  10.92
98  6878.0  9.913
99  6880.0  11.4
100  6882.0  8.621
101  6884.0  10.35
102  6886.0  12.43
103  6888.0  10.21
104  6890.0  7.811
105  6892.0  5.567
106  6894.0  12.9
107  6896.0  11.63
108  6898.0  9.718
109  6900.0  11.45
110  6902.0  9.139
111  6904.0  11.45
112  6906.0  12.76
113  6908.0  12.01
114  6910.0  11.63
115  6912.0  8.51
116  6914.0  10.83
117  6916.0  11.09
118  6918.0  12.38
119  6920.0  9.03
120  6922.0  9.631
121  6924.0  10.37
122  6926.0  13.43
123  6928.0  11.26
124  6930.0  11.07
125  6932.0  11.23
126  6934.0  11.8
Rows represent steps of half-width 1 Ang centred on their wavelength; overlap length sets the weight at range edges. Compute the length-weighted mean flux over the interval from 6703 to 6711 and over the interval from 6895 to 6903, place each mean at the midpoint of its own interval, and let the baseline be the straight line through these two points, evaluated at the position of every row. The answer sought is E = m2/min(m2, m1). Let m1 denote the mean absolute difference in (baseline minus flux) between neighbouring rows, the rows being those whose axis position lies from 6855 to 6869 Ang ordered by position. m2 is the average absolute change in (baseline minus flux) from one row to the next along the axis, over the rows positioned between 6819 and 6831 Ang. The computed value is 2.5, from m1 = 1.1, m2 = 2.8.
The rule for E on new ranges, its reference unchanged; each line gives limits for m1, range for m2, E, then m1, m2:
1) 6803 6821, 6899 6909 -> 1.1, 1.5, 1.7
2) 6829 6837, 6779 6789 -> 1.0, 0.9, 0.7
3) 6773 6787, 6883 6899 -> 2.7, 1.0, 2.8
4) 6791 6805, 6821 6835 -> 2.0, 1.1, 2.1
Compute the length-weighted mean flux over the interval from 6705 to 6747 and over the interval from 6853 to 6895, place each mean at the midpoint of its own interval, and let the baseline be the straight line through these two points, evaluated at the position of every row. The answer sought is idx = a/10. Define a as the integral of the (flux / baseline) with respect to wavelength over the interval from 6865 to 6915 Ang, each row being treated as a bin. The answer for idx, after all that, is 5.16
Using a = 51.6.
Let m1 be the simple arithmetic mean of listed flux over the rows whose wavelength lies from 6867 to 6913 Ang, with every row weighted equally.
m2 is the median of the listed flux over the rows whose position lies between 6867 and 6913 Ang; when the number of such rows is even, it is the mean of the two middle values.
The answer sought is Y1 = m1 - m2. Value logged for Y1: -0.20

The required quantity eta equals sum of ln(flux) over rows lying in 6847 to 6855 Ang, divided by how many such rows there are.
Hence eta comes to 2.31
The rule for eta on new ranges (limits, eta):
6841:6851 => 2.34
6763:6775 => 2.36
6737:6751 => 2.52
